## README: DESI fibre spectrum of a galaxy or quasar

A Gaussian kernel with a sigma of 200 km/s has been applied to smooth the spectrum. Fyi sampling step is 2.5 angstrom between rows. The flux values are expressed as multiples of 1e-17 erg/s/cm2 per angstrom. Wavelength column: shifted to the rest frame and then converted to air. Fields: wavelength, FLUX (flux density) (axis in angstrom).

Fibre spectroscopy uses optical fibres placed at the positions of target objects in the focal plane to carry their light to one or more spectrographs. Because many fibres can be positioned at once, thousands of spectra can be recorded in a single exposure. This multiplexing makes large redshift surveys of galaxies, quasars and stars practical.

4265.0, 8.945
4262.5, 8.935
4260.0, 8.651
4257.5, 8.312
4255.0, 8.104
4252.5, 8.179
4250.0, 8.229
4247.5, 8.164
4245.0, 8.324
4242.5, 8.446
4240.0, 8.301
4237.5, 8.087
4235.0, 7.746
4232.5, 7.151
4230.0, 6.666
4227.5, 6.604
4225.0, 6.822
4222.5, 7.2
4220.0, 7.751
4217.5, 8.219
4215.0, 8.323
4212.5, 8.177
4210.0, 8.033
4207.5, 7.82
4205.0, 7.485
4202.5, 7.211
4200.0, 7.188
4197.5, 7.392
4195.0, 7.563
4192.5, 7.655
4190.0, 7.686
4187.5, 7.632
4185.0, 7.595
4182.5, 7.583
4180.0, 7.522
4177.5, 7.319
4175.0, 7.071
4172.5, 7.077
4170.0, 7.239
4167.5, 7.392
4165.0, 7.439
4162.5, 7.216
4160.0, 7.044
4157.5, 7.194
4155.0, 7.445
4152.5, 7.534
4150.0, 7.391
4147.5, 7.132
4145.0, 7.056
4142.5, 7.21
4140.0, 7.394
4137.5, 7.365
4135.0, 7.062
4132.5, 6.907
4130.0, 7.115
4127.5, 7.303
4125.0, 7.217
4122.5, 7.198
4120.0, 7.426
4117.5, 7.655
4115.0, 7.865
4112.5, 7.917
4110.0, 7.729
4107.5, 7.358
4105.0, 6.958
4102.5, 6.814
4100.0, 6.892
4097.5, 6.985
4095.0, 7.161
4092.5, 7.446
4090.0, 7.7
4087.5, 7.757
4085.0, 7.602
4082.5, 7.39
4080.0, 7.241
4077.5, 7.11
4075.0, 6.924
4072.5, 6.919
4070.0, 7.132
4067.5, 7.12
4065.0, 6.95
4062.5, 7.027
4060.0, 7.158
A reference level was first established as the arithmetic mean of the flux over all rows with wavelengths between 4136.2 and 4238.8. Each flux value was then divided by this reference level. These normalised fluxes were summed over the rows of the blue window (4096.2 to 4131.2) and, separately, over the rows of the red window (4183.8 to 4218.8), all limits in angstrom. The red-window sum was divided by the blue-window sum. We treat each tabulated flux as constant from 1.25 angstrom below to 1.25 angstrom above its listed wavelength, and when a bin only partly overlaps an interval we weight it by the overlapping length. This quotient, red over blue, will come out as 1.05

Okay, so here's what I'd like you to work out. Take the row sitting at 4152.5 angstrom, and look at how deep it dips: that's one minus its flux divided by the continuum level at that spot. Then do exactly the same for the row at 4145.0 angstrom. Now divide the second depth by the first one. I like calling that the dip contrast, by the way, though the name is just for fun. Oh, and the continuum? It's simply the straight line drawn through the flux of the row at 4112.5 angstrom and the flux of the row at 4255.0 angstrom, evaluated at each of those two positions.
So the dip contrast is 2.1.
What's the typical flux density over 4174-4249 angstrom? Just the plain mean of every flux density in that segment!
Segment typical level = 7.6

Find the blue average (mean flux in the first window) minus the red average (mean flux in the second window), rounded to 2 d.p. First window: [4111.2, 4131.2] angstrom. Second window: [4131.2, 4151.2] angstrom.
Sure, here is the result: 0.27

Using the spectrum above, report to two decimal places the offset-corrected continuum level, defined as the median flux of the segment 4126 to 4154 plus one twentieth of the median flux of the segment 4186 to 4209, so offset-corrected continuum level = 7.59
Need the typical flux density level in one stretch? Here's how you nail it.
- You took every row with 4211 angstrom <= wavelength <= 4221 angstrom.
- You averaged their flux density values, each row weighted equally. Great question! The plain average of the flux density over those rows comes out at 8.12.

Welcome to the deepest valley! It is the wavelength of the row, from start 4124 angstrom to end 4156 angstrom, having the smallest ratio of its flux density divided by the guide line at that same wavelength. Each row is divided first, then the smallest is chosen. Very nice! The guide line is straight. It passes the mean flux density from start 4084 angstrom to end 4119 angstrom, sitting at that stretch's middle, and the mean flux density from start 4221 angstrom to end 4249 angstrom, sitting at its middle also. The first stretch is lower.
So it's 4132.5 angstrom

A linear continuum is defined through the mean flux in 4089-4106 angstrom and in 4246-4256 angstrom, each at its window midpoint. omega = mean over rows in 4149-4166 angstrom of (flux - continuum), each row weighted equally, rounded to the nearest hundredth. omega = -0.22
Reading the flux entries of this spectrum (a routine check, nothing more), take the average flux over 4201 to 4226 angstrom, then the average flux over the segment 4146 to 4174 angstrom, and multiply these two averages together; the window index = 56.1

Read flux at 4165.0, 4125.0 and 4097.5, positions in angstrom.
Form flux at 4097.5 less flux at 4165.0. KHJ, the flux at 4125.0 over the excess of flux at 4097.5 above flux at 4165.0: -16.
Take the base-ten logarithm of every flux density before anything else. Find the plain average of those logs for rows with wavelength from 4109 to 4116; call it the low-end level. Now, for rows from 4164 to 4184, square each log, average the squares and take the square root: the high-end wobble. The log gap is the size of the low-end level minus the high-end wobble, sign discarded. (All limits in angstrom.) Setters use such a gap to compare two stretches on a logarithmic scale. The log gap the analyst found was 0.029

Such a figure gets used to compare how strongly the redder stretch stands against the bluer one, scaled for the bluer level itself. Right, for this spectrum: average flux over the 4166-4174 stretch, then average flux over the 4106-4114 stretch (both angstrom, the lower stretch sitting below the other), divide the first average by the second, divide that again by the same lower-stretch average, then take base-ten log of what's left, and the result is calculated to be -0.91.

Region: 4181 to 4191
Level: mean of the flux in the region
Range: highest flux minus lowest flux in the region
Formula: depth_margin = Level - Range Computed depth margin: 7.5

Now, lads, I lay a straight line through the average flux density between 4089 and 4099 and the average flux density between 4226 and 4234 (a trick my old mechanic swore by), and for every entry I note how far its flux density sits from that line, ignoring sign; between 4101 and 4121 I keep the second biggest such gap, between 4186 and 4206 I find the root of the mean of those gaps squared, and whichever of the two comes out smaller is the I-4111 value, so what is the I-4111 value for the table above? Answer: 0.6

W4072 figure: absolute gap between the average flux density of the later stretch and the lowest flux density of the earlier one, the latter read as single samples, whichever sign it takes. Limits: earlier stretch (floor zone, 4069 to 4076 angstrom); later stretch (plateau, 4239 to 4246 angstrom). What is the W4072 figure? 1.4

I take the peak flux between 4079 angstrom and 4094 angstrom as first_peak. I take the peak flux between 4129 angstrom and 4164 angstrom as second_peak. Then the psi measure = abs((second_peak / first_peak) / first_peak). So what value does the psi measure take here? 0.125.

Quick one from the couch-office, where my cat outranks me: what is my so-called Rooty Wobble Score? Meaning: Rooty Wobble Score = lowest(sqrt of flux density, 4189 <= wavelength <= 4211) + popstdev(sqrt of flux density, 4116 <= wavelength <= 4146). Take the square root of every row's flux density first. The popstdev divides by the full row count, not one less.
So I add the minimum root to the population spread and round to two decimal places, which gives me 2.72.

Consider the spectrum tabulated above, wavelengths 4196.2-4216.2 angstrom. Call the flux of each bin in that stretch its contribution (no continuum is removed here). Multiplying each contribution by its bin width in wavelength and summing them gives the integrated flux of 154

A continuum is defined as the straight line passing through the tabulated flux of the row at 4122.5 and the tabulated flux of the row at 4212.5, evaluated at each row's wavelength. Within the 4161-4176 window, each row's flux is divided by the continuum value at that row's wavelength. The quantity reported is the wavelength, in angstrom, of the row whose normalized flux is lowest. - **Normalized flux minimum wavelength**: 4175.0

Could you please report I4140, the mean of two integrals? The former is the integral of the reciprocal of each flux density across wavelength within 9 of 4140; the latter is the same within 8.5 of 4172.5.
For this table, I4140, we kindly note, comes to 2.42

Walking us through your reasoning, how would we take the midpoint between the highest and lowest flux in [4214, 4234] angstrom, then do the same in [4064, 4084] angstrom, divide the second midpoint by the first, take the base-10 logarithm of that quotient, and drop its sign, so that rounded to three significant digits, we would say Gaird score 0.0184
